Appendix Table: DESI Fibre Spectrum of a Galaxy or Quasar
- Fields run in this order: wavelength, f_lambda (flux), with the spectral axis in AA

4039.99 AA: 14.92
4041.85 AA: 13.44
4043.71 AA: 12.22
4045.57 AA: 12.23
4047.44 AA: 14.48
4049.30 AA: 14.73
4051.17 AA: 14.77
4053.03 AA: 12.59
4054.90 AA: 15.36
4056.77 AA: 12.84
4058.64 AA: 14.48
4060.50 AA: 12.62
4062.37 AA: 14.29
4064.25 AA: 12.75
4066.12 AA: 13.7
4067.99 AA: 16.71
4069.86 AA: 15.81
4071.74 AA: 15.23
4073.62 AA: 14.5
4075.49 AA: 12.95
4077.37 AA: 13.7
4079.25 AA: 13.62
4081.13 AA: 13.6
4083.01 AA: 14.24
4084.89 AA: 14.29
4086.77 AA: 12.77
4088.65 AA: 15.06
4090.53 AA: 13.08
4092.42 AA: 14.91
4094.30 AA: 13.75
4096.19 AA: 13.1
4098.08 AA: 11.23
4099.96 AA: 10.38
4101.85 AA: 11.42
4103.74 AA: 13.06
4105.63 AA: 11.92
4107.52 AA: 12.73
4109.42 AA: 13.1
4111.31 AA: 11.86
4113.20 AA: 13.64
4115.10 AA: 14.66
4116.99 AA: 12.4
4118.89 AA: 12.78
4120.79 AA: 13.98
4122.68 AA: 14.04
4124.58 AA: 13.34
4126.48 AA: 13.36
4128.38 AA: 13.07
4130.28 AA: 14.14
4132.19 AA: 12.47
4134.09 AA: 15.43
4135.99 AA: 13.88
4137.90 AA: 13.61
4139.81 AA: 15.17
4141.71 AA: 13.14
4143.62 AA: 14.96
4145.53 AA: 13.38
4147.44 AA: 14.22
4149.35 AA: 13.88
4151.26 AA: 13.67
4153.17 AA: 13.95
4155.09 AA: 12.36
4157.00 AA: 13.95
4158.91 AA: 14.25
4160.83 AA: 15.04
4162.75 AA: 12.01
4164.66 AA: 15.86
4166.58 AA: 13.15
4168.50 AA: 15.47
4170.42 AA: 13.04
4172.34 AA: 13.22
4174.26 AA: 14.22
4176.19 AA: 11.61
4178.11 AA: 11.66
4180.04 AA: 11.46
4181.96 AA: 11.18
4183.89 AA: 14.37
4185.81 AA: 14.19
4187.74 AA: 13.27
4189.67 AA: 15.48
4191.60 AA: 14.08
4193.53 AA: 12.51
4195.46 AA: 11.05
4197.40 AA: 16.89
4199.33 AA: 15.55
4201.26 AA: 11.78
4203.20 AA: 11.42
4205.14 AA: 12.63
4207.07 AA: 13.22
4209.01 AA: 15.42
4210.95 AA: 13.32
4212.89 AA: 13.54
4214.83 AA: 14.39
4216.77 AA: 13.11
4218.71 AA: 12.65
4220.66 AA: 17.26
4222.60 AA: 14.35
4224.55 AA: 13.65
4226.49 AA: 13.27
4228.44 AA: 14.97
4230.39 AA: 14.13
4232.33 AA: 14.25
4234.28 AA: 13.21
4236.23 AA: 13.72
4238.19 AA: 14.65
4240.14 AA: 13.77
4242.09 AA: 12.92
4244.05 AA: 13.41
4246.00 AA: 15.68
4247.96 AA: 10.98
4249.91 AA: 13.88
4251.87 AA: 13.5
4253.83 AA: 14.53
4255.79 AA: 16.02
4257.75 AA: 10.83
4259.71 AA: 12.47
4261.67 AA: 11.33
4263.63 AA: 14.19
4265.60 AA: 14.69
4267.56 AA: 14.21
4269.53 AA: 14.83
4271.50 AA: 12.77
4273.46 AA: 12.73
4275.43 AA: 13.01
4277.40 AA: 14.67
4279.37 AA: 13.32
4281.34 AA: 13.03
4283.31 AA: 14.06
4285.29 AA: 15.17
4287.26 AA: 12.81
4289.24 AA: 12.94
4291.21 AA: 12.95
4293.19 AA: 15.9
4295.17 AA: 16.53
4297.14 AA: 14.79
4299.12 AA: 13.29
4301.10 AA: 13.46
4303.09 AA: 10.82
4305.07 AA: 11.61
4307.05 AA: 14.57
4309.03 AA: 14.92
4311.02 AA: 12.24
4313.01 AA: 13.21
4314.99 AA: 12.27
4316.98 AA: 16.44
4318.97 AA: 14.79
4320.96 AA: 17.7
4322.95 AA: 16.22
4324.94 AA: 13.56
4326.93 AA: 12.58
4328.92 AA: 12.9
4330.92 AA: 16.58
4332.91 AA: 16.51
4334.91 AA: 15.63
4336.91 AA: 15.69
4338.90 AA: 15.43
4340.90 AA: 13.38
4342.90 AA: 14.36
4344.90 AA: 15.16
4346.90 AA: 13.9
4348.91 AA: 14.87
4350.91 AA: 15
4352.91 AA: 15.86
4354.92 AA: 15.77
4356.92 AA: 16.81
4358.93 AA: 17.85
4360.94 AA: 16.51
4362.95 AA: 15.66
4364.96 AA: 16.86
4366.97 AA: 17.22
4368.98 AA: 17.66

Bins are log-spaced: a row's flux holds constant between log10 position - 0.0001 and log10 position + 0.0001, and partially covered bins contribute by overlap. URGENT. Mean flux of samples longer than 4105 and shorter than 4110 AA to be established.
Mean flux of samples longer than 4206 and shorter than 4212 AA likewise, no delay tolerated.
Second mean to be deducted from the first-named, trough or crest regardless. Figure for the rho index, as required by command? -1.4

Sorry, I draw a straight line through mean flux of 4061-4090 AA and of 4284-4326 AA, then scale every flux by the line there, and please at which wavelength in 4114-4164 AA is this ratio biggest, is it 4134.09 AA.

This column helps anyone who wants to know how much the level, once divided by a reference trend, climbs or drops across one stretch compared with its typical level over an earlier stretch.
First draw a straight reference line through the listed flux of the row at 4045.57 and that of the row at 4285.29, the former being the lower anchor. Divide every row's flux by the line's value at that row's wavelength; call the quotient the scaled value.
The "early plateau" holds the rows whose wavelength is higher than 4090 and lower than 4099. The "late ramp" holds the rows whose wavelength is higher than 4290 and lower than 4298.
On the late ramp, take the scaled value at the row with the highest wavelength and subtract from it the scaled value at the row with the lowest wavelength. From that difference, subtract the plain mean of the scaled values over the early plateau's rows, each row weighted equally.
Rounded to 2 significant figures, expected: -0.91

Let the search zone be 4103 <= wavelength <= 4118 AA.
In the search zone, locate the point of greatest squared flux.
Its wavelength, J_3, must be 4115.10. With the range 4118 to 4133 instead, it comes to 4130.28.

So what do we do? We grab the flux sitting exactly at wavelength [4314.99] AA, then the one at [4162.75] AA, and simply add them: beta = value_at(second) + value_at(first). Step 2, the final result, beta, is 24.3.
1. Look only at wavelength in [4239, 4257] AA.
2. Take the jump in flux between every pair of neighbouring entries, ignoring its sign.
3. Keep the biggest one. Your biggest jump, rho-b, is 4.7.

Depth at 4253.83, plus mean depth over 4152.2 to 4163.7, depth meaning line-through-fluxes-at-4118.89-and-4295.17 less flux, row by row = 1.1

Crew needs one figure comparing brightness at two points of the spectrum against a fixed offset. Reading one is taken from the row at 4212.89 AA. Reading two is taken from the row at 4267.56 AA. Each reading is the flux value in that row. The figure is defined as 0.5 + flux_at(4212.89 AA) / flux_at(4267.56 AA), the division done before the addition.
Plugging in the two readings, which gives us 1.45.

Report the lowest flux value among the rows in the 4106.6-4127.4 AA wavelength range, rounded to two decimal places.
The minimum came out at 11.86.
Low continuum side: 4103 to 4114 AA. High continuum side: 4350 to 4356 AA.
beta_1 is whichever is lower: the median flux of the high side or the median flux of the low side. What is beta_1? 12.9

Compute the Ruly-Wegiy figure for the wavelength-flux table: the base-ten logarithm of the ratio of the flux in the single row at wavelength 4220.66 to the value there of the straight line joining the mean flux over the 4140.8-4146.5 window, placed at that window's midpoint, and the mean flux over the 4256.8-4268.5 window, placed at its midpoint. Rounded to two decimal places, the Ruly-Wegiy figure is 0.11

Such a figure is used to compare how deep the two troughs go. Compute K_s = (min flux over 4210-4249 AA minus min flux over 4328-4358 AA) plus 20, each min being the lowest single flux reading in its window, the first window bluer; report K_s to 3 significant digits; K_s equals 18.1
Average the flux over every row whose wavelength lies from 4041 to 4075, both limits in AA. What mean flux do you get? 14.0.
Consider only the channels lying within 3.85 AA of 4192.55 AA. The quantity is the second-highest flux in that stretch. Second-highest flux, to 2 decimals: 14.08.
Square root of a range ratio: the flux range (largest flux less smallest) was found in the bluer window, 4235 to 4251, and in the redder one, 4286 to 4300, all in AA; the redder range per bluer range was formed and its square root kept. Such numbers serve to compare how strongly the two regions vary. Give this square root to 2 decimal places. 0.89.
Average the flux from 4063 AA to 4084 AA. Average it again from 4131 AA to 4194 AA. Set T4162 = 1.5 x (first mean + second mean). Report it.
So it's 41.8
